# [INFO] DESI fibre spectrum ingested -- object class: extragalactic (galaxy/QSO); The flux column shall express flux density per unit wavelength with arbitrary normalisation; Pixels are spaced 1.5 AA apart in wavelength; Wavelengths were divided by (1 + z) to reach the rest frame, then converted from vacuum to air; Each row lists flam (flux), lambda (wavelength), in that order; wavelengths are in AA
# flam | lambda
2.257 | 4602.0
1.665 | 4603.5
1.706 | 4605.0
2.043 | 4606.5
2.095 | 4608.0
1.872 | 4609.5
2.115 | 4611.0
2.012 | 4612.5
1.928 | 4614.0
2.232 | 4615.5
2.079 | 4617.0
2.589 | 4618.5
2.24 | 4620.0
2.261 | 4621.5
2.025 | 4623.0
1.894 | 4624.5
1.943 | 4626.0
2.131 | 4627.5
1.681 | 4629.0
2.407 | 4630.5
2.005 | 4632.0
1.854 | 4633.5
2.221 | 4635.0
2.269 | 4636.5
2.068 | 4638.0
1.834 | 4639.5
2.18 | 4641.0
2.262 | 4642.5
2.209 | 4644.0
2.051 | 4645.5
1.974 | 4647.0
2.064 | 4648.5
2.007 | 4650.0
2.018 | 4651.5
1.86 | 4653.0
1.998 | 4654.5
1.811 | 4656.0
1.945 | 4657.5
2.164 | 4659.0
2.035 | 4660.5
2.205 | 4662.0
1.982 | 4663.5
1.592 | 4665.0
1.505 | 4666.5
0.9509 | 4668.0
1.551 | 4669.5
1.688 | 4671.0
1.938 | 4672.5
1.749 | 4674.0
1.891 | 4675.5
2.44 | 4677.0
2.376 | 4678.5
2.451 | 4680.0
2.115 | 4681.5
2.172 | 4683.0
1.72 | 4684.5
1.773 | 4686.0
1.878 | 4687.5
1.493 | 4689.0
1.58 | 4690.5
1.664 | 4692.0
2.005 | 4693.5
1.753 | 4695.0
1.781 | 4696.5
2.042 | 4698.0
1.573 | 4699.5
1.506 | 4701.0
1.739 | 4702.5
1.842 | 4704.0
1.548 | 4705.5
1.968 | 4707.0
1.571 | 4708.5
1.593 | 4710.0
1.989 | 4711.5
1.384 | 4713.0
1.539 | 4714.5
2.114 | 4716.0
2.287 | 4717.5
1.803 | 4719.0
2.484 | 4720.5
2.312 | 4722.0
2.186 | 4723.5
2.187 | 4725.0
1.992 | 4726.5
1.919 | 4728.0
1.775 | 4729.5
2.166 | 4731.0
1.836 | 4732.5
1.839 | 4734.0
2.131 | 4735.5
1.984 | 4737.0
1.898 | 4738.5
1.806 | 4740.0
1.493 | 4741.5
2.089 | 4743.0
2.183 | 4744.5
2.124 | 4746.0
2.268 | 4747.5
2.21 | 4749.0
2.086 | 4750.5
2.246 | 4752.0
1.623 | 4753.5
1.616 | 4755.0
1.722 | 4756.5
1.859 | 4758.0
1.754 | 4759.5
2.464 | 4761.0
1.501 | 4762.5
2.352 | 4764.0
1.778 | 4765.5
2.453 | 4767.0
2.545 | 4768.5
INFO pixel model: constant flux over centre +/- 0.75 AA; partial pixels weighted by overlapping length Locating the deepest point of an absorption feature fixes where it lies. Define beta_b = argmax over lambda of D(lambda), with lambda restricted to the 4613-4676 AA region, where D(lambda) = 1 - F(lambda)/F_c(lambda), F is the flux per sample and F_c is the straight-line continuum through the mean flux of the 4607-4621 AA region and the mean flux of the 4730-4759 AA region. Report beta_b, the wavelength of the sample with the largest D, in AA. 4668.0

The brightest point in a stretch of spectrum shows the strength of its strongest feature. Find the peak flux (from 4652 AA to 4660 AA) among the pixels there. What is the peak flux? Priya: 2.164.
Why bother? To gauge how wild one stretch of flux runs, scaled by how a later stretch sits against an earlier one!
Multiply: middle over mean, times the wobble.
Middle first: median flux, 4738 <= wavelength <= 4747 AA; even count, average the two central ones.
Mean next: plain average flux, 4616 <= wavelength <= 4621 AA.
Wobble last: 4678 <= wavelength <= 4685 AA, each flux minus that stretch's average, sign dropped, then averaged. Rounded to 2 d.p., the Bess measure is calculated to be 0.17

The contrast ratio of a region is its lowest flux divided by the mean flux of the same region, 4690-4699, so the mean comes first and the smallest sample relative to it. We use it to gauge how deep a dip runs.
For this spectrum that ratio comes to 0.876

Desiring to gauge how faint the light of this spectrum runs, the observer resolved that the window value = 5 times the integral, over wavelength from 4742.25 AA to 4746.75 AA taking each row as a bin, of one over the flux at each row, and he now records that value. 10.6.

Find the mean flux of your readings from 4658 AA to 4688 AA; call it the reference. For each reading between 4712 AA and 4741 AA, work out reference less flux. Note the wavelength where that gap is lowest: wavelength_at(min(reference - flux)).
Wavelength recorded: 4720.5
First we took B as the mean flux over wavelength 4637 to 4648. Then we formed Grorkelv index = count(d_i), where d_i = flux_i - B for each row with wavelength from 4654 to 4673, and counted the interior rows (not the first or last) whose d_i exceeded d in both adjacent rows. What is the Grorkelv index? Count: 2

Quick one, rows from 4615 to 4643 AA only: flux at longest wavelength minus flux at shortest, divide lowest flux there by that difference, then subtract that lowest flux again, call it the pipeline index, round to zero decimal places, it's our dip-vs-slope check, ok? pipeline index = 54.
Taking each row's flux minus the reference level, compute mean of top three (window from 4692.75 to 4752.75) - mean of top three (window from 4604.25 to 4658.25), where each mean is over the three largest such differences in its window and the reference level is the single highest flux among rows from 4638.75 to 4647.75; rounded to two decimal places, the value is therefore -0.06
